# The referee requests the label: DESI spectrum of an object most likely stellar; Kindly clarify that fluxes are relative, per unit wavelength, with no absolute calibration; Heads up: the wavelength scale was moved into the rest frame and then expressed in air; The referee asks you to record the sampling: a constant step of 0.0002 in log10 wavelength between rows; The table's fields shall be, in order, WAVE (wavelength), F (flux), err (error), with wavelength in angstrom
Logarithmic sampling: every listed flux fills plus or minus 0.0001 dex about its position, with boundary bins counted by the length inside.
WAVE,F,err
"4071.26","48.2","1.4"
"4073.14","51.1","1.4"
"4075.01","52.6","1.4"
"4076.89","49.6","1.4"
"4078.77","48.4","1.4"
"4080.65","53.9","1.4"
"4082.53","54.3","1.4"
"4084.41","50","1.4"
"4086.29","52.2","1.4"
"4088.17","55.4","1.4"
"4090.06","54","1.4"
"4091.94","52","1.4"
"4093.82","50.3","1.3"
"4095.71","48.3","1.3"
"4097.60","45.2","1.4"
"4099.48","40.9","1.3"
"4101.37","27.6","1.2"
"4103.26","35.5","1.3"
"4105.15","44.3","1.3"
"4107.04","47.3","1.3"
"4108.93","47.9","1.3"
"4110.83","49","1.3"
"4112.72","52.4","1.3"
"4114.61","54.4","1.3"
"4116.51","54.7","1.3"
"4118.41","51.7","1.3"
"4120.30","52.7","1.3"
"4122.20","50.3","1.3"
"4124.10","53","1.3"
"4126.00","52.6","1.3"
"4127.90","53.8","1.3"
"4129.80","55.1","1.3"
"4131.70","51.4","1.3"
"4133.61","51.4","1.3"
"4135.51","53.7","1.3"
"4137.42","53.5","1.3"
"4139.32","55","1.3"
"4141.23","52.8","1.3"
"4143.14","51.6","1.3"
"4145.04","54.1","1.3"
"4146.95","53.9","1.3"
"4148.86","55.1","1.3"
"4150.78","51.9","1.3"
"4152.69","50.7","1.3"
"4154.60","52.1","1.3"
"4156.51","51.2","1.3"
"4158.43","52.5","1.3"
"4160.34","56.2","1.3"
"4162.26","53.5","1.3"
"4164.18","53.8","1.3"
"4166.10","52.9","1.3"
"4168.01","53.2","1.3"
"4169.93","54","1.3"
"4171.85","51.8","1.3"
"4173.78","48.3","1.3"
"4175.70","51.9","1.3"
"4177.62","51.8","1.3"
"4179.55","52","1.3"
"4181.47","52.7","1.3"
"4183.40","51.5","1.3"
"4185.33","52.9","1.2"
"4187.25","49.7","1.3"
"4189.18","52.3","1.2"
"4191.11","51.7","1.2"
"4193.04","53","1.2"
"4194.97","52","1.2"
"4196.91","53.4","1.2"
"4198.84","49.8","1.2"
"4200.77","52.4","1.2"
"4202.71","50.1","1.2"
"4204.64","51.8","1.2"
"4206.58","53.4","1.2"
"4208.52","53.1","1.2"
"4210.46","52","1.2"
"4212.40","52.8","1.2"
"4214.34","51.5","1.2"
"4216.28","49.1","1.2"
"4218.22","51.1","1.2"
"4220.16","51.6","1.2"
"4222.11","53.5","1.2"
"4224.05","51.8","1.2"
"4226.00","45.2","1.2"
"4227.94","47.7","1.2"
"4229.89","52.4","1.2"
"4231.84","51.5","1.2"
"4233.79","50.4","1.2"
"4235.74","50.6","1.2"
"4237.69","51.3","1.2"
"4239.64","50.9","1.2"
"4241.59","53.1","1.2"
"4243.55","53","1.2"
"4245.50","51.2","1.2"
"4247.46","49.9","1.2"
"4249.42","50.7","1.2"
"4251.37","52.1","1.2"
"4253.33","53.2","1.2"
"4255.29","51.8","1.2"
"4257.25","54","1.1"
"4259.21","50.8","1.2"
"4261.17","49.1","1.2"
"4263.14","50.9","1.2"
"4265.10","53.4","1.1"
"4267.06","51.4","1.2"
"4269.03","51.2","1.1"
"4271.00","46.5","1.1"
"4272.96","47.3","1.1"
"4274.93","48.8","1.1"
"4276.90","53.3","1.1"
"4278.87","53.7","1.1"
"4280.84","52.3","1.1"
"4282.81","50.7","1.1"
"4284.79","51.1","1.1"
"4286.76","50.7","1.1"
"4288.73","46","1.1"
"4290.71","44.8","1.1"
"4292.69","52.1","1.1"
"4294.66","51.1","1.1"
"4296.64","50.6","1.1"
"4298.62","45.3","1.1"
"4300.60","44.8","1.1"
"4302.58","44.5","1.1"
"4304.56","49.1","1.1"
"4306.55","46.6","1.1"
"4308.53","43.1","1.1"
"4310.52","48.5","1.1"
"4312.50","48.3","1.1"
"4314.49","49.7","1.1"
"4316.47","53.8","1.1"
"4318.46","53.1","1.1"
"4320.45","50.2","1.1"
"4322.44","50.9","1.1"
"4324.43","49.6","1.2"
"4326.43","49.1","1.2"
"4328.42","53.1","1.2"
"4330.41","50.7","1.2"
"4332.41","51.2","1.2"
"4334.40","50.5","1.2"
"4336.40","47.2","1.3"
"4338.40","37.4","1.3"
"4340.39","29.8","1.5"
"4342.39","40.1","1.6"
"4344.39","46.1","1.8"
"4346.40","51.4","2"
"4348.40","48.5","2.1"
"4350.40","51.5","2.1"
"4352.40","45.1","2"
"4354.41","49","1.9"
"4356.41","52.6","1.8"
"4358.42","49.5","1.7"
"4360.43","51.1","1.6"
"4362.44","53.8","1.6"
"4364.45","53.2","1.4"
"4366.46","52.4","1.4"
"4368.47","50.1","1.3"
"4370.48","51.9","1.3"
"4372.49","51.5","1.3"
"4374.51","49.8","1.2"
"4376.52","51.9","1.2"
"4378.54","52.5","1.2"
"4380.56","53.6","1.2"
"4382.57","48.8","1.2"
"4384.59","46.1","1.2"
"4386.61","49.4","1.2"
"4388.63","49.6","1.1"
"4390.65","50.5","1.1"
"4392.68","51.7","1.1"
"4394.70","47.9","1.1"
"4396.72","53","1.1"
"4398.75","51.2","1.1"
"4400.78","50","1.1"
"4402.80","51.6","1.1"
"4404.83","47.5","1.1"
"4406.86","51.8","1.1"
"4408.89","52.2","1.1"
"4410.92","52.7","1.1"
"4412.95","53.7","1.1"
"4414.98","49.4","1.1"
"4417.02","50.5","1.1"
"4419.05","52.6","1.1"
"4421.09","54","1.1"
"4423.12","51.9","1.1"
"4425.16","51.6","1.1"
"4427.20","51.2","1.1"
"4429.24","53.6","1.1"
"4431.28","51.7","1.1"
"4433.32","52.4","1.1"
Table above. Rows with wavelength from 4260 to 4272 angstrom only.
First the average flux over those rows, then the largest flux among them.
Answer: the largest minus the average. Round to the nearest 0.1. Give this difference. 3.0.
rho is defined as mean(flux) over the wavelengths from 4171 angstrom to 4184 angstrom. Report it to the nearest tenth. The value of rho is 51.4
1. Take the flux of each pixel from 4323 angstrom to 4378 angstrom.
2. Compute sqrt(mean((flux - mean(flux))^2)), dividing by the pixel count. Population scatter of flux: 5.2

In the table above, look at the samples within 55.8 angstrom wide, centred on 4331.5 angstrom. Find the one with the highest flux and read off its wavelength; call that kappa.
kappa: 4316.47 angstrom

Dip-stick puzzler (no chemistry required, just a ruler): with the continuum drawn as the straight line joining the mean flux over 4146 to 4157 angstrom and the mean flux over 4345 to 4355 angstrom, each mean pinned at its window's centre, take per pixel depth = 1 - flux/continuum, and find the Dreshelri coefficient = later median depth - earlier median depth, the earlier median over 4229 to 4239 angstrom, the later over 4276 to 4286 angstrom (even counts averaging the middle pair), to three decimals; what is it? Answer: -0.035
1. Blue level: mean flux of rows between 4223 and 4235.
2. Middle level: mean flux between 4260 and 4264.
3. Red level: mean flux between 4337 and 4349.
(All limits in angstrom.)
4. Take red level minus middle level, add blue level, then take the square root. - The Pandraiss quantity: 6.5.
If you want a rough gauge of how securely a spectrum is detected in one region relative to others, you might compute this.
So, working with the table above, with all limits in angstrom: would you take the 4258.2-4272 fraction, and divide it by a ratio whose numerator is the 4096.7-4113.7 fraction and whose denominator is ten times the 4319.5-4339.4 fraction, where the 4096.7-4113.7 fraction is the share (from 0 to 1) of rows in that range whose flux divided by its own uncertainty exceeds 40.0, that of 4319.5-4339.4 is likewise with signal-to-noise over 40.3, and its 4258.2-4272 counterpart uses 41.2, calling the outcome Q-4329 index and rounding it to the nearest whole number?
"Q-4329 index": 62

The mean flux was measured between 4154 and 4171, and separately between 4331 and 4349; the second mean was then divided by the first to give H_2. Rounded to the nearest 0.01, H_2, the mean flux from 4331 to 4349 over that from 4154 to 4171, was 0.84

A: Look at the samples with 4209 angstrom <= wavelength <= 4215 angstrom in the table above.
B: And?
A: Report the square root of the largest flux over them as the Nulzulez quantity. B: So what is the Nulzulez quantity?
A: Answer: 7.27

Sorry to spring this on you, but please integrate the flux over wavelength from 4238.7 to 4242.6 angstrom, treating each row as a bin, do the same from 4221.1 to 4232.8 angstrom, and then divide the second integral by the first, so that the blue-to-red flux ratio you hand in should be 2.9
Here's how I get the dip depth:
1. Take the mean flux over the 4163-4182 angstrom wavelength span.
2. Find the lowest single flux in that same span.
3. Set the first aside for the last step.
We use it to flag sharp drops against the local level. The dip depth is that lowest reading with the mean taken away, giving -3.9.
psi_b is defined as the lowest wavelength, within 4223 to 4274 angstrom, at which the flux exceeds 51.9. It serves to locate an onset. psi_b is 4229.89 angstrom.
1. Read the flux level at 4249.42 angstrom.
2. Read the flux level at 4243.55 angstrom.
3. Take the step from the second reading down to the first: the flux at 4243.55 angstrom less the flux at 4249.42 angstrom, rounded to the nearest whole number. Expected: 2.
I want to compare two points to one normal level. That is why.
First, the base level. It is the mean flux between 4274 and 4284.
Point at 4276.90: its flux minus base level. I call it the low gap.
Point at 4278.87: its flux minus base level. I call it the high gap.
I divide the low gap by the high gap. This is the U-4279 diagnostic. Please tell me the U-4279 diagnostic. 1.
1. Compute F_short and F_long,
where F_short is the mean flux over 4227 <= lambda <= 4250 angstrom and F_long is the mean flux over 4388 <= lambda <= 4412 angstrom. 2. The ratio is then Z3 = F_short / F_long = 1.00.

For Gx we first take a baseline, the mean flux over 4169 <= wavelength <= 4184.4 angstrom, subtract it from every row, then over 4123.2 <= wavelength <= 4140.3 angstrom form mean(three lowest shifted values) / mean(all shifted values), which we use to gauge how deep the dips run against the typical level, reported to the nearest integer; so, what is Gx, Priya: 0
